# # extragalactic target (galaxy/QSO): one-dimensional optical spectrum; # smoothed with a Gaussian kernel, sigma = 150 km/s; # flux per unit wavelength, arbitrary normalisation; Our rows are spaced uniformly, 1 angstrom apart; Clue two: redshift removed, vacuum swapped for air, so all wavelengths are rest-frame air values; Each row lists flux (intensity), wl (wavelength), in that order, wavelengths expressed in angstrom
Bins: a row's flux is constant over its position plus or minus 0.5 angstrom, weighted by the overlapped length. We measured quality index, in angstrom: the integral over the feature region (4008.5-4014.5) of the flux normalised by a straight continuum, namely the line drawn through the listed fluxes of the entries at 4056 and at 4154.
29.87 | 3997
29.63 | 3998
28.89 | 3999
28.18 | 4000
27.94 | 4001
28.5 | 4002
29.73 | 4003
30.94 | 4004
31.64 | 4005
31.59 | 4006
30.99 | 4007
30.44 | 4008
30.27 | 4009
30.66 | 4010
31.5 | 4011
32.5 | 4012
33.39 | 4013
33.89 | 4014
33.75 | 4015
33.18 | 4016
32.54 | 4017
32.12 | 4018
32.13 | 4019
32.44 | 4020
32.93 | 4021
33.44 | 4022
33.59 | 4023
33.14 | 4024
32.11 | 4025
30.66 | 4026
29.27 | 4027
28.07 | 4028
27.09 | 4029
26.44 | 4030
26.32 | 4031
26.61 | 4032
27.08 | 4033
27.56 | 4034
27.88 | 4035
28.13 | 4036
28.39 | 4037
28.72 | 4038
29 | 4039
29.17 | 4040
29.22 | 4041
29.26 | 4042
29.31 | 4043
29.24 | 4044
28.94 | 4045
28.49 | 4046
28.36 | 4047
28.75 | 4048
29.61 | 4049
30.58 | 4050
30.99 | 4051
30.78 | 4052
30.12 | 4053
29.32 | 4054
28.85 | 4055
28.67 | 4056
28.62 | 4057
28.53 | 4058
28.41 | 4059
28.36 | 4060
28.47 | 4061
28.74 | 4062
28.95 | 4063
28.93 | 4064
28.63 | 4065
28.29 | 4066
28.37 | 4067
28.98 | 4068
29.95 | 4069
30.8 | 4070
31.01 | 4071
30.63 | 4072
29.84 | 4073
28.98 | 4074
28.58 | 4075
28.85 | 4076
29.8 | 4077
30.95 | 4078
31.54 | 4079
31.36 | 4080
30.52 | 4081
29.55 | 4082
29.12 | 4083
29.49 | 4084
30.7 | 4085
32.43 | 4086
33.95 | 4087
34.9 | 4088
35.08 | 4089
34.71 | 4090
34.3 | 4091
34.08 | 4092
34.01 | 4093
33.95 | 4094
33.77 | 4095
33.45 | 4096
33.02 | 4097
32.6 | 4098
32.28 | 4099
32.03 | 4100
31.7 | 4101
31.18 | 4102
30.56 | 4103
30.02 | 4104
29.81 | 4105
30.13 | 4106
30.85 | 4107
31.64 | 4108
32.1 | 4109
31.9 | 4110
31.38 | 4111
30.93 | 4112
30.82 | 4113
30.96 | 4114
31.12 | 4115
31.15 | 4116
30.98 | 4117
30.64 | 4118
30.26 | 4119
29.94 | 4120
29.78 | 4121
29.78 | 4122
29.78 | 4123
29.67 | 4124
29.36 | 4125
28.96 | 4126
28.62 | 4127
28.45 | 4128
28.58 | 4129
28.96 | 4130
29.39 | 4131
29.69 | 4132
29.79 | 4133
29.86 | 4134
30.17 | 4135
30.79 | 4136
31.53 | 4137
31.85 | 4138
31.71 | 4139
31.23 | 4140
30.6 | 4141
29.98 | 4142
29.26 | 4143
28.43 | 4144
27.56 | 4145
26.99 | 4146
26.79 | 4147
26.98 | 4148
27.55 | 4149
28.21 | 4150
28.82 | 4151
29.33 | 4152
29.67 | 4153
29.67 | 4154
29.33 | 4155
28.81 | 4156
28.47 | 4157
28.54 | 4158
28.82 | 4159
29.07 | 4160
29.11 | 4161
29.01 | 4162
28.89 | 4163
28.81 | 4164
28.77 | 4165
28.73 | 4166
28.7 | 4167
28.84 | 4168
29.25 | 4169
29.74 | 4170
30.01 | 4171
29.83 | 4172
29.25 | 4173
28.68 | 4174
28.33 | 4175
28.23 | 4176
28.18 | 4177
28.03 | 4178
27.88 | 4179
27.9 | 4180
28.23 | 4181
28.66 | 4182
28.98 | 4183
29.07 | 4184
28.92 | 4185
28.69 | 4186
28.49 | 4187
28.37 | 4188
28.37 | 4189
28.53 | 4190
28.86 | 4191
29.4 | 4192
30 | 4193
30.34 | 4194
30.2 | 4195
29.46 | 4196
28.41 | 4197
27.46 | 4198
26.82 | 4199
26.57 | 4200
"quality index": 6.81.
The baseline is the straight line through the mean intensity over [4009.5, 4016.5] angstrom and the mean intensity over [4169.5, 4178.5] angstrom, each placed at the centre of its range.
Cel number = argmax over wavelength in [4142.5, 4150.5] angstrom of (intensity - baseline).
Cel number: 4143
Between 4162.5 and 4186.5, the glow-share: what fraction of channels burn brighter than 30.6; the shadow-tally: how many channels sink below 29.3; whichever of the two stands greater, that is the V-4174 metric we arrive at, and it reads 21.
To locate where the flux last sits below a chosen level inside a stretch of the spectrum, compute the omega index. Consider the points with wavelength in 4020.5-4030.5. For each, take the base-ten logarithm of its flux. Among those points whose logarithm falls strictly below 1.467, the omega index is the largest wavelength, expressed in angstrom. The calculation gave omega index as 4030 angstrom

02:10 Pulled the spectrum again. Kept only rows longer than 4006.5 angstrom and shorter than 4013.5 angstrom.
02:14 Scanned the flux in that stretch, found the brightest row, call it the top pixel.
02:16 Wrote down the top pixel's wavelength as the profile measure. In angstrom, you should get 4013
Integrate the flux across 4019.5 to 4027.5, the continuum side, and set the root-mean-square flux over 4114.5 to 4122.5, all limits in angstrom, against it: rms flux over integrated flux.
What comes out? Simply 0.118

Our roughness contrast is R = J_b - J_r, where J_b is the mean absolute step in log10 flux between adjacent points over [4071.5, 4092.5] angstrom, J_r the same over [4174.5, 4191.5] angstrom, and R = 0.007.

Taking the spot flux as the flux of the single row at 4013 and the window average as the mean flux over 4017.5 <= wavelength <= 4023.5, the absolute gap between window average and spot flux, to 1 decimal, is 0.6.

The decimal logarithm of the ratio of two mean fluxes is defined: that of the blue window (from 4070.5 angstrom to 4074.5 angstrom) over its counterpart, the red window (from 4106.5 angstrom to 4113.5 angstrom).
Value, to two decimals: -0.02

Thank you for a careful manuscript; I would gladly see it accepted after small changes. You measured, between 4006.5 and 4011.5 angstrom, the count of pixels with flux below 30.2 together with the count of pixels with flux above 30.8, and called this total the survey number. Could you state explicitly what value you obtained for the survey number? 2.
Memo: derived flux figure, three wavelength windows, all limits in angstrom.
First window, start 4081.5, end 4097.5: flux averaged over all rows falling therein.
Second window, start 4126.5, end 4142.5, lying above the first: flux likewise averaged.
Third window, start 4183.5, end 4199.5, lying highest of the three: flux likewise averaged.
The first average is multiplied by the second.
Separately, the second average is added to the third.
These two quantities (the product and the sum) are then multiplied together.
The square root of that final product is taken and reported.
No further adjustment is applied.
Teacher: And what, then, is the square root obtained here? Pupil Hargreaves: 241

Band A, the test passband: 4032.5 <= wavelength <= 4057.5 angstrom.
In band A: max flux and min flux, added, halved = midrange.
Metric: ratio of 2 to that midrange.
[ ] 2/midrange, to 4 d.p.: 0.0689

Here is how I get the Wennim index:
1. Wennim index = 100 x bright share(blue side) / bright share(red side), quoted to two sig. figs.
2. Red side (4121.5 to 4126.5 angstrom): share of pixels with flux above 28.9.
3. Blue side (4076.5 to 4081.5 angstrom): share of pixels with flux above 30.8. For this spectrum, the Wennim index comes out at 60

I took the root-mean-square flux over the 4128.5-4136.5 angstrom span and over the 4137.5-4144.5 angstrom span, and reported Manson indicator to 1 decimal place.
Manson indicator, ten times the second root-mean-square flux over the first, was 10.3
